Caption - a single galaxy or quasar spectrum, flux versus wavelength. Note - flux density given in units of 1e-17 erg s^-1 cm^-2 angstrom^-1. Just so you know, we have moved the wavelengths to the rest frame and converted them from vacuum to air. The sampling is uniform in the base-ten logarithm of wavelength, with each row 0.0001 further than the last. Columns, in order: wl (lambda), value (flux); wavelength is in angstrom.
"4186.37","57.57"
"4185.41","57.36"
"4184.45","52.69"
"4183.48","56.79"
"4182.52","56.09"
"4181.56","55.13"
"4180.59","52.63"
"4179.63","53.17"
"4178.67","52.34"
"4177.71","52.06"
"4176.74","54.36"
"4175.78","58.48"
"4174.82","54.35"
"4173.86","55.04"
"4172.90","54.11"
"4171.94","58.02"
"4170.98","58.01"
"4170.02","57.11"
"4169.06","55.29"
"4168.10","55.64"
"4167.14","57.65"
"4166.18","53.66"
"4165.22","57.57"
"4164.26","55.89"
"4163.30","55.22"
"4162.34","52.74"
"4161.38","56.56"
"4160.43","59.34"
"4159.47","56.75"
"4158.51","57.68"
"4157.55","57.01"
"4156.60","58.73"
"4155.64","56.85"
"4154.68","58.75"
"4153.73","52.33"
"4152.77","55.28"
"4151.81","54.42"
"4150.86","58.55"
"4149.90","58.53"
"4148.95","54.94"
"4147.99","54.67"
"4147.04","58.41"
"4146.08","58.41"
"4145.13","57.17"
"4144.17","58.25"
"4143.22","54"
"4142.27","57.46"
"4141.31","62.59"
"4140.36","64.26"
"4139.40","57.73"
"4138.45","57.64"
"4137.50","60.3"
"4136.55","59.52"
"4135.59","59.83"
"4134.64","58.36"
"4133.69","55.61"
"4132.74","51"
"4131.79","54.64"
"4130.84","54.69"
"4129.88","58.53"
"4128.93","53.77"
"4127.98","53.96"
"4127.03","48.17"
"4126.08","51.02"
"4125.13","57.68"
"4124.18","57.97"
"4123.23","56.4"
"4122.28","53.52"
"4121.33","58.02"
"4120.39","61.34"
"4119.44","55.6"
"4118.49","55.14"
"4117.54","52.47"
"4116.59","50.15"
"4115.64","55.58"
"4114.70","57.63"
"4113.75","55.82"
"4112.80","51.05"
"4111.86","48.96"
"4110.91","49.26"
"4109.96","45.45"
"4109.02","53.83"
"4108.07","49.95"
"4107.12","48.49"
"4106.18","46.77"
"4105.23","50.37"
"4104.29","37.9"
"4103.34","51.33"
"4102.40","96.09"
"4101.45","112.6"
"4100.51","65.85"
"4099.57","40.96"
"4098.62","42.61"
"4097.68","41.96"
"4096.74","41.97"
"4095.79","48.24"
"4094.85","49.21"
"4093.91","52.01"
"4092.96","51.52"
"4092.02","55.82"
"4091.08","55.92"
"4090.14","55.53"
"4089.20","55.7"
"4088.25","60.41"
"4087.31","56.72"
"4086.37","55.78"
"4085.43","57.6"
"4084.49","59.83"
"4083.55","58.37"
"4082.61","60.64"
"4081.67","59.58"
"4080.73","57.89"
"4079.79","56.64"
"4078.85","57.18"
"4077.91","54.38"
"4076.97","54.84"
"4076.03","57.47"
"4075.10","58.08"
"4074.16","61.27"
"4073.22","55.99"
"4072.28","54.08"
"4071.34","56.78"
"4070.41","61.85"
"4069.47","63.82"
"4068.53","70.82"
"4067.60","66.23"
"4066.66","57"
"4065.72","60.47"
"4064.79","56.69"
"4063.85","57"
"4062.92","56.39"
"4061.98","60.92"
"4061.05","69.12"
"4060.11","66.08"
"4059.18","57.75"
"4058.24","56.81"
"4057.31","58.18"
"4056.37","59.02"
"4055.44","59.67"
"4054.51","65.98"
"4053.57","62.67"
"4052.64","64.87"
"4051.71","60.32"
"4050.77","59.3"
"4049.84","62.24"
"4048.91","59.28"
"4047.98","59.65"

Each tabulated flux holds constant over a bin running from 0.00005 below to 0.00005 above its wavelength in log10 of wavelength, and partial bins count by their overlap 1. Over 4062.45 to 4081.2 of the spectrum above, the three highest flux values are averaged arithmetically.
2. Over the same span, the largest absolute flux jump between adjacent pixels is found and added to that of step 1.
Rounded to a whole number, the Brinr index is 76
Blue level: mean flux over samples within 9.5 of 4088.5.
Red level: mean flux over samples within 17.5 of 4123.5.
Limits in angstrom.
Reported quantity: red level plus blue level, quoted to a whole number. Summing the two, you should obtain 109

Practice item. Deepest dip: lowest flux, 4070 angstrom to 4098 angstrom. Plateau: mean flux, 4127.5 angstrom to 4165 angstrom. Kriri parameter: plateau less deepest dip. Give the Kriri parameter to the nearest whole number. 15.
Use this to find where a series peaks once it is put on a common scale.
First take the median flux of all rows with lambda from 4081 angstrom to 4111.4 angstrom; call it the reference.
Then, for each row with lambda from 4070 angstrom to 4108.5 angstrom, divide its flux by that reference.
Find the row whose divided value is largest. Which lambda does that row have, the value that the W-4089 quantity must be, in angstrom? 4101.45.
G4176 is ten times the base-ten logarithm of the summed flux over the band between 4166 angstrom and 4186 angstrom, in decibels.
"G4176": 30.64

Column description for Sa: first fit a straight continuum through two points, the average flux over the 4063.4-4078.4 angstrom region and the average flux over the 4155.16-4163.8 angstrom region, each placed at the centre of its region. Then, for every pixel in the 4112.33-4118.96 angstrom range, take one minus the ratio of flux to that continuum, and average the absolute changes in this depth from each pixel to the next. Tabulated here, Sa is 0.05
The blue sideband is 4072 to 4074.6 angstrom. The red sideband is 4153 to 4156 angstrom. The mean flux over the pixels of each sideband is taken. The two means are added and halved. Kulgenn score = 56.5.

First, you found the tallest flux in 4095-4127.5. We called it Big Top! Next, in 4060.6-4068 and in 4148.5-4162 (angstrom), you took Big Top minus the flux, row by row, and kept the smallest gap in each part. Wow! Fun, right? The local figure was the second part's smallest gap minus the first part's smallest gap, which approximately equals 10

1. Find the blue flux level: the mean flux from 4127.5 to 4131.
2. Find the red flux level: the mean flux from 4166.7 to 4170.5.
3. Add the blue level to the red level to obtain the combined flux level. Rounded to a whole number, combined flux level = 112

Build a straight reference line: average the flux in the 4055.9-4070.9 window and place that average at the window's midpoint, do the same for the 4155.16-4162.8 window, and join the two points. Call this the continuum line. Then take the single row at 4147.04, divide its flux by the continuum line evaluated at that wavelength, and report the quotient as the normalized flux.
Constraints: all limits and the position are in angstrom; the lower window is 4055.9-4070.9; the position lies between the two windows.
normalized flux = 1.02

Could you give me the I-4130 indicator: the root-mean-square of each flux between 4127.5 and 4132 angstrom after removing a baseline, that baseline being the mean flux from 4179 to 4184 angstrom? 1.8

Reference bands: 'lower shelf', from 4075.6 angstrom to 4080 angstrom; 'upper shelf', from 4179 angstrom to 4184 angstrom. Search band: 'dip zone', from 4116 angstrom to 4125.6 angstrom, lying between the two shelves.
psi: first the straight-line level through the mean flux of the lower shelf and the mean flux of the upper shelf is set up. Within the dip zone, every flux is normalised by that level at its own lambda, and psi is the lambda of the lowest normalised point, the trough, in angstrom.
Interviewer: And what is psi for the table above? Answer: 4116.59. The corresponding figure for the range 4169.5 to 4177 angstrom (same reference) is 4172.90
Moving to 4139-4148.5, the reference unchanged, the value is 4143.22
